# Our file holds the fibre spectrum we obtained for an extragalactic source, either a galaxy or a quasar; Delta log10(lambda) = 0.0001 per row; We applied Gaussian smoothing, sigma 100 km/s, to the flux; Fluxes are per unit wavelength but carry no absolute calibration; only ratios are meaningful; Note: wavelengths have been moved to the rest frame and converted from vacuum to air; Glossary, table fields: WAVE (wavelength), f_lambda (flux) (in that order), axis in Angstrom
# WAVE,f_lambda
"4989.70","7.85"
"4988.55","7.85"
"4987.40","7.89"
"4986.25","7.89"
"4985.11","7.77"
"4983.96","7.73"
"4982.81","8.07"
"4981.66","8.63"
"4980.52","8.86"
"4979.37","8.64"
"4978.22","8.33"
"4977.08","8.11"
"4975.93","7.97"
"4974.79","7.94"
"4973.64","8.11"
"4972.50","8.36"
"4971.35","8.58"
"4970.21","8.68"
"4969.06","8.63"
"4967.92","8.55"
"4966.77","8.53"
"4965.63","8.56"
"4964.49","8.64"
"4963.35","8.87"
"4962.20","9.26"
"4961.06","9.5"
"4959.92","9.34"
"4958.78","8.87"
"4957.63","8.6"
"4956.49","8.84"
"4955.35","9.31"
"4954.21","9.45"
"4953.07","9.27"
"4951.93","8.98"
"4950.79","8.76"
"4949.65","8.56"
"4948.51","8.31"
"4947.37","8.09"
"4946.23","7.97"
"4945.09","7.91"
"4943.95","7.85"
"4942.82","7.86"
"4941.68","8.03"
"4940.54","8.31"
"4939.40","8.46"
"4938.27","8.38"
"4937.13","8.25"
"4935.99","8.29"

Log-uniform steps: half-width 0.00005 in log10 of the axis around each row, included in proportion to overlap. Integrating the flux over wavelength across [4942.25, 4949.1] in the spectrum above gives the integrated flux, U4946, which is 55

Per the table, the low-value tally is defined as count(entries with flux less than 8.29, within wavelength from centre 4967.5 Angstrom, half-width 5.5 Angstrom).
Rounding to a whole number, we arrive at 0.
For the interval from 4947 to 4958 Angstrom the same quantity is 1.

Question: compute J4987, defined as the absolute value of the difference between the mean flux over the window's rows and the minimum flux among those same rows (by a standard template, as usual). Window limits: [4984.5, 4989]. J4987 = 0.08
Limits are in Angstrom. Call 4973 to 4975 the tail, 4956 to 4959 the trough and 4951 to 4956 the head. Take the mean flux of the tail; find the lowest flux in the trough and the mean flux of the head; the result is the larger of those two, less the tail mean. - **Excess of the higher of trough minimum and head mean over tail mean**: 1.2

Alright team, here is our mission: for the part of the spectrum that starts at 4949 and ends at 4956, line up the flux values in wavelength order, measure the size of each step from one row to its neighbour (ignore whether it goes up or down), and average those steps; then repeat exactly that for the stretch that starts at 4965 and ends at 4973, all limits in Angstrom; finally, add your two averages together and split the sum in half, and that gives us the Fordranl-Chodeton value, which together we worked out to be 0.14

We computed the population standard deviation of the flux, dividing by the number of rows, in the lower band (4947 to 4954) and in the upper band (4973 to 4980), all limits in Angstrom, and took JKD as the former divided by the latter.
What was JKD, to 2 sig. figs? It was 1.7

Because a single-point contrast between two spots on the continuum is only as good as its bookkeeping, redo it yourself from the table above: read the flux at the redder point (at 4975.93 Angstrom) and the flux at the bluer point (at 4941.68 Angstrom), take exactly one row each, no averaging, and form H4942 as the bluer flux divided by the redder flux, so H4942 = 1.01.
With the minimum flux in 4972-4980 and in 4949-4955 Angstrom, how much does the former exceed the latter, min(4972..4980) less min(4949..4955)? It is -0.6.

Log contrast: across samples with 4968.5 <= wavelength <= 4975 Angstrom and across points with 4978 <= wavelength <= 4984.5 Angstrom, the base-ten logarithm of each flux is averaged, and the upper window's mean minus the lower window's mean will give -0.001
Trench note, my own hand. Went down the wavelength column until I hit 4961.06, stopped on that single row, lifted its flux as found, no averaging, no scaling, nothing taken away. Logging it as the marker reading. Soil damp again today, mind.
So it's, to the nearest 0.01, 9.50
